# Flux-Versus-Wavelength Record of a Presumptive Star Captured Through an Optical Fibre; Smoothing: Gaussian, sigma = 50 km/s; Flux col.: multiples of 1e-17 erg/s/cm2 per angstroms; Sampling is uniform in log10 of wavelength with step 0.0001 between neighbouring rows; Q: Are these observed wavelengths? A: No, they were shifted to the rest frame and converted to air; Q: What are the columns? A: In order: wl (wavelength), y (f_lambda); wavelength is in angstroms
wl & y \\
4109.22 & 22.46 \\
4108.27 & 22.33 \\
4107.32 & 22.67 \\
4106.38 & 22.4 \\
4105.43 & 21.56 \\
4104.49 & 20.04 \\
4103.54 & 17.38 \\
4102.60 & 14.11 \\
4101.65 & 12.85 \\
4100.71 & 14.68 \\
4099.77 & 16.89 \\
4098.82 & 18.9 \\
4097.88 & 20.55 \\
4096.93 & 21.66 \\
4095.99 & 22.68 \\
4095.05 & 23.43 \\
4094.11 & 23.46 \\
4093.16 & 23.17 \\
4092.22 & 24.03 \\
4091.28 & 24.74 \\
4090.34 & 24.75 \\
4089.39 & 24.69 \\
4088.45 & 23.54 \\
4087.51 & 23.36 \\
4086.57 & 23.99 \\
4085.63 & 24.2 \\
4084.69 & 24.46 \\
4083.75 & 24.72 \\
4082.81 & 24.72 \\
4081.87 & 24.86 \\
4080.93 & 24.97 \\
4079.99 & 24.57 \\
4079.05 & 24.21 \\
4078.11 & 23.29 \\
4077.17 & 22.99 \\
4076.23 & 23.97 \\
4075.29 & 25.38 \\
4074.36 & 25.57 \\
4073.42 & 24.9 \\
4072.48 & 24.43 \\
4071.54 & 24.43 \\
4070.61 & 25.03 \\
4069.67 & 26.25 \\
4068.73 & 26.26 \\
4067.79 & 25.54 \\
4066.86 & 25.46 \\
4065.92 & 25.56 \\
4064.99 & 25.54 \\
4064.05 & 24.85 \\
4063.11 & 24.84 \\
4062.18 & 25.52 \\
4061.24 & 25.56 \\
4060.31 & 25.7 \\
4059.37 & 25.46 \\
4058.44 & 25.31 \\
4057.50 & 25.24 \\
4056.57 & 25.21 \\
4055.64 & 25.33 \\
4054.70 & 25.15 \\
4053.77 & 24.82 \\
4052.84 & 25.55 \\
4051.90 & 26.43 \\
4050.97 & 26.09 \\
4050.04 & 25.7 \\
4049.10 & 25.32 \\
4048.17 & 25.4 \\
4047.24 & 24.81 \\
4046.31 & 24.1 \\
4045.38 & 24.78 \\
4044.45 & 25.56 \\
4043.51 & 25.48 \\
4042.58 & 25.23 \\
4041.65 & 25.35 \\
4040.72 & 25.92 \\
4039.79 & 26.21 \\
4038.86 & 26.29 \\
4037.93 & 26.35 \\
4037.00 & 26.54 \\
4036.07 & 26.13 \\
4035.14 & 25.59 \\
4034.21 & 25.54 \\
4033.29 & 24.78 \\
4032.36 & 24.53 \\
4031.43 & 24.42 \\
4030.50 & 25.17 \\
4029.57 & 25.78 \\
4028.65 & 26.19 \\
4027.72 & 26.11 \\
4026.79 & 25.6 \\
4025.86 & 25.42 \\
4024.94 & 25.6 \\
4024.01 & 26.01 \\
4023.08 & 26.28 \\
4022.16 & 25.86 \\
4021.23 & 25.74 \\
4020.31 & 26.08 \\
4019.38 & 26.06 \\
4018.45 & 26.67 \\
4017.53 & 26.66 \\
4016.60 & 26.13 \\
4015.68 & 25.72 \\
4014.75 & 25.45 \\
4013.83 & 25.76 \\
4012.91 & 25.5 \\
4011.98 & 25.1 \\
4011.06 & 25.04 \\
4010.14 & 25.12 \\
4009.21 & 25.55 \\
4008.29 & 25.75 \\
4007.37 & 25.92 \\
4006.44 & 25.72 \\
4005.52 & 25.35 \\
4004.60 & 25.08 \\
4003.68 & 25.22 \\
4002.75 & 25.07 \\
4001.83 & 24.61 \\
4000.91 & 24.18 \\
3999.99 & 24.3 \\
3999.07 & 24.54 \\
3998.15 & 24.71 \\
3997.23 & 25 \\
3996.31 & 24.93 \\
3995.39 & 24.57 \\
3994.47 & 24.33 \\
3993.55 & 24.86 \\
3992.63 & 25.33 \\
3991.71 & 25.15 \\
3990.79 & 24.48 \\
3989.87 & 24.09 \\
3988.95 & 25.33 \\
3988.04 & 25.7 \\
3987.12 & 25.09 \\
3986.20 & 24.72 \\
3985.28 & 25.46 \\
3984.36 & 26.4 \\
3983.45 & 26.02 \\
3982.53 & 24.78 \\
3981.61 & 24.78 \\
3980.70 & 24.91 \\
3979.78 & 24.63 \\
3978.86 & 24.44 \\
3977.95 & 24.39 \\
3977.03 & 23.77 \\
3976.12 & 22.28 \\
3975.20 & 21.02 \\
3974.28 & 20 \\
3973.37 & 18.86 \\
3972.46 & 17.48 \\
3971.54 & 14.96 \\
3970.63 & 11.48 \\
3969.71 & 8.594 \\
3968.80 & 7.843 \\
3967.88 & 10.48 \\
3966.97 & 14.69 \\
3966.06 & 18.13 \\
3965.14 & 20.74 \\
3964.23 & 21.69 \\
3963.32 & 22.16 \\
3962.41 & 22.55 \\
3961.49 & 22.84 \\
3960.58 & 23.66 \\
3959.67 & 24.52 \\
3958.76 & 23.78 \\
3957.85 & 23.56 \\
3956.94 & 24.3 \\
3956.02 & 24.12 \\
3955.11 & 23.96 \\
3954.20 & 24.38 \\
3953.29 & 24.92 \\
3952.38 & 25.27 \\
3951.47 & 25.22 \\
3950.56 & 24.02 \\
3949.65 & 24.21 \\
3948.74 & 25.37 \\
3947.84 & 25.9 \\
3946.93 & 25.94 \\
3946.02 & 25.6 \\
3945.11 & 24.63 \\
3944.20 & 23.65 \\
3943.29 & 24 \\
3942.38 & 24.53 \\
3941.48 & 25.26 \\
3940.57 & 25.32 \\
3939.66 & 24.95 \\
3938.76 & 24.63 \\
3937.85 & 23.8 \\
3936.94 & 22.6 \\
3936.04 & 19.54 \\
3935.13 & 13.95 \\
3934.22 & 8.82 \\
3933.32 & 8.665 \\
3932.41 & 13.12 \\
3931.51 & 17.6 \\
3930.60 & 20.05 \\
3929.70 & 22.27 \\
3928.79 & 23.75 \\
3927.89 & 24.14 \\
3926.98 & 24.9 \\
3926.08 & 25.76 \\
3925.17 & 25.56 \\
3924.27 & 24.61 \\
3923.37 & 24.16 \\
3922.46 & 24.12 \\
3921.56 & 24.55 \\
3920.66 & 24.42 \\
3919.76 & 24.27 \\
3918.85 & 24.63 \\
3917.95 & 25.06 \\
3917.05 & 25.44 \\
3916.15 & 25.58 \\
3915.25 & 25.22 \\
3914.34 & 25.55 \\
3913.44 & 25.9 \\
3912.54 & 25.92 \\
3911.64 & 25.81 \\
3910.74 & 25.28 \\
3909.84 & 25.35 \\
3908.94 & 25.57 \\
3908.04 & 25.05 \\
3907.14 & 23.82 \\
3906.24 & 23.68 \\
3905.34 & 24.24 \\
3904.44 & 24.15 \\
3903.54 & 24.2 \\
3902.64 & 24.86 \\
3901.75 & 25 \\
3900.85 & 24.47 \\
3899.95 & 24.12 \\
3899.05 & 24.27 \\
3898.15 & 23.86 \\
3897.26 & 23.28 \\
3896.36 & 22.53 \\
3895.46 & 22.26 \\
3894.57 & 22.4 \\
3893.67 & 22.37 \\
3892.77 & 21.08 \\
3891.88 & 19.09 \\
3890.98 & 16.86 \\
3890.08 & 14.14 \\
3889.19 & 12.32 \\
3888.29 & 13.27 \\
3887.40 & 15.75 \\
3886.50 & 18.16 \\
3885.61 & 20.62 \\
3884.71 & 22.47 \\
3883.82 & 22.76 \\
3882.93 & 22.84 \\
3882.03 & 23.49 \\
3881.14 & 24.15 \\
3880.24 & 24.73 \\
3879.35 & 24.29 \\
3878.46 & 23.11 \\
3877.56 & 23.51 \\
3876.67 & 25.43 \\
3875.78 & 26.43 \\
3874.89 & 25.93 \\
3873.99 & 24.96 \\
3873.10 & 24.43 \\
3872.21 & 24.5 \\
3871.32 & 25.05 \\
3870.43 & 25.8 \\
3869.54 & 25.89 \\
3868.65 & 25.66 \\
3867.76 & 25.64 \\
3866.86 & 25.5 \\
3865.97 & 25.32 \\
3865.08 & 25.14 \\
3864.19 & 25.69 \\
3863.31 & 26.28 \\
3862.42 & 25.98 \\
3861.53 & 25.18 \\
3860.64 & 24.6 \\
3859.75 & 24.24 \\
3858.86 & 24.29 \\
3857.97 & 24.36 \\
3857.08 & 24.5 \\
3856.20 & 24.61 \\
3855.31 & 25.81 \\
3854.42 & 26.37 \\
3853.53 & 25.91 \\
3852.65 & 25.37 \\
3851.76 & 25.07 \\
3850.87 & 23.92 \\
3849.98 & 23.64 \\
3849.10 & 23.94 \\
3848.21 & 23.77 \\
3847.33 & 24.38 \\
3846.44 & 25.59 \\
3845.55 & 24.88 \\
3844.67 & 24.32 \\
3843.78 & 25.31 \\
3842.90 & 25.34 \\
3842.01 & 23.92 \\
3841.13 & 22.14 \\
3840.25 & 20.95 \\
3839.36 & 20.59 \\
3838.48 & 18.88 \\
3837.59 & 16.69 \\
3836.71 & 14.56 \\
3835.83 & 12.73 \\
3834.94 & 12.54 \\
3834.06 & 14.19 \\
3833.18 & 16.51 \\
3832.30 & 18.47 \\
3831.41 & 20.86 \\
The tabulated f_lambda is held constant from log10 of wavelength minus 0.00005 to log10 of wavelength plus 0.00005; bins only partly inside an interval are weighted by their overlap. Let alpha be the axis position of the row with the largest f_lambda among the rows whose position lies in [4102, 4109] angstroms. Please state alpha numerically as 4107.32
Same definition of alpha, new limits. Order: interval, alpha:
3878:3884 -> 3880.24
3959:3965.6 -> 3959.67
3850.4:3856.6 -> 3854.42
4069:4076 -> 4069.67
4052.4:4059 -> 4052.84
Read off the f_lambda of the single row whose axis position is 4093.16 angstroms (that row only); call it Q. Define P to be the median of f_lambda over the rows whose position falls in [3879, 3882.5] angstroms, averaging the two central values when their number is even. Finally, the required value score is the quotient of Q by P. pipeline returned 0.96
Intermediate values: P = 24.2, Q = 23.17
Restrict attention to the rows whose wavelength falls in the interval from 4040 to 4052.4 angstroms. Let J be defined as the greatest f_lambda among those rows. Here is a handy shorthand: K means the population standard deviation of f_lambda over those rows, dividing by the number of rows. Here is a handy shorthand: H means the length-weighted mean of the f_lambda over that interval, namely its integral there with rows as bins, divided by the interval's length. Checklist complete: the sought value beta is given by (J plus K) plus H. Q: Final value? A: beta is 52.4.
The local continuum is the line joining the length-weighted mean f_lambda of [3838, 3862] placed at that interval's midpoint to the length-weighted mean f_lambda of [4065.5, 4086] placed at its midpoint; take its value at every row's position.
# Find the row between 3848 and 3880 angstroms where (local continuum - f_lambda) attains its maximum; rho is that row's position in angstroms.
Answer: 3878.46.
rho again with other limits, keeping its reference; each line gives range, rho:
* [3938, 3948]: 3944.20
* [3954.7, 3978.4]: 3968.80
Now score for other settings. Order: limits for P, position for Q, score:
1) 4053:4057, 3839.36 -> 0.82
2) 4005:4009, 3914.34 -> 0.99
